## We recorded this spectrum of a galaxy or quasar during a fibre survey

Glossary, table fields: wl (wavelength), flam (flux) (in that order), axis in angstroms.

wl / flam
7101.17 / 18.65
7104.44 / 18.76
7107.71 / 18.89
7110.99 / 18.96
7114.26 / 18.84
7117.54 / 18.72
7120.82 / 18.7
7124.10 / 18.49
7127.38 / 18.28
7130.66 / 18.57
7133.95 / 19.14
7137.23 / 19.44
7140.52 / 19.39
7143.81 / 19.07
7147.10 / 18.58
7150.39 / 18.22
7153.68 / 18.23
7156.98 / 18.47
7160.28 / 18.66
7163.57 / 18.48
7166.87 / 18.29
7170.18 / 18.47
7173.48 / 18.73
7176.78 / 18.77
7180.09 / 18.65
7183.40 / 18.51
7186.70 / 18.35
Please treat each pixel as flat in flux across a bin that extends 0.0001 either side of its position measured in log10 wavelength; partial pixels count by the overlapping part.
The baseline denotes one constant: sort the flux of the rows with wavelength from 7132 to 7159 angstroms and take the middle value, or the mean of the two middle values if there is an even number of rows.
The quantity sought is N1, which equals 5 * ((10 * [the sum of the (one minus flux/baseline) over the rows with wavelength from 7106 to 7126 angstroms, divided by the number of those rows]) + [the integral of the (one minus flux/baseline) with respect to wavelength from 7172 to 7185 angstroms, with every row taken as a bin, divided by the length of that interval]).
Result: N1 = 0.20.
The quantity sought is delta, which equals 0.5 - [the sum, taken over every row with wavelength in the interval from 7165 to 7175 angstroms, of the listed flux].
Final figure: -55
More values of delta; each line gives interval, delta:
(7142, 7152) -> -55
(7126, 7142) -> -94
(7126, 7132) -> -36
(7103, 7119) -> -94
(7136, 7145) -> -57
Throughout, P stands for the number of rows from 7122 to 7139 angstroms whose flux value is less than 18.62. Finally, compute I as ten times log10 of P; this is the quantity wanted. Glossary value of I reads 4.8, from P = 3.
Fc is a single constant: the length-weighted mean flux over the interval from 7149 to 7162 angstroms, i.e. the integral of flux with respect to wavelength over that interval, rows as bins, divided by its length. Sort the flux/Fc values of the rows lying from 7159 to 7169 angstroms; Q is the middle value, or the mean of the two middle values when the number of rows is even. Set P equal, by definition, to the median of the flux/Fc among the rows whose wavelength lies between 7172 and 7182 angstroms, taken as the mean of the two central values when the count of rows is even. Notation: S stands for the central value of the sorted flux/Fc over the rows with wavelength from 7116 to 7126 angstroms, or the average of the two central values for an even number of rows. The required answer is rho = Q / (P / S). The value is 1.003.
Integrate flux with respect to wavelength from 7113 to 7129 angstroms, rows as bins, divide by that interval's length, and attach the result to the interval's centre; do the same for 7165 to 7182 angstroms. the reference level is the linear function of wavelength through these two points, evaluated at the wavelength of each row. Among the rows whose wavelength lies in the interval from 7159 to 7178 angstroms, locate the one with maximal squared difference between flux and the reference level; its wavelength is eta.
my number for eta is 7166.87 angstroms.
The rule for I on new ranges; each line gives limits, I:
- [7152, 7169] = 6.0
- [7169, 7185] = 3.0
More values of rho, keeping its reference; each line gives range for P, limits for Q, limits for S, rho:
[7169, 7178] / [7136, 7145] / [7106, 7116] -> 1.063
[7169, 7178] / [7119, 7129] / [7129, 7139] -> 1.027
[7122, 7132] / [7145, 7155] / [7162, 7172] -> 0.989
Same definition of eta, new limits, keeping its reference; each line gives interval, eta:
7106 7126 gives 7110.99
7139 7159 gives 7140.52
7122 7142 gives 7137.23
